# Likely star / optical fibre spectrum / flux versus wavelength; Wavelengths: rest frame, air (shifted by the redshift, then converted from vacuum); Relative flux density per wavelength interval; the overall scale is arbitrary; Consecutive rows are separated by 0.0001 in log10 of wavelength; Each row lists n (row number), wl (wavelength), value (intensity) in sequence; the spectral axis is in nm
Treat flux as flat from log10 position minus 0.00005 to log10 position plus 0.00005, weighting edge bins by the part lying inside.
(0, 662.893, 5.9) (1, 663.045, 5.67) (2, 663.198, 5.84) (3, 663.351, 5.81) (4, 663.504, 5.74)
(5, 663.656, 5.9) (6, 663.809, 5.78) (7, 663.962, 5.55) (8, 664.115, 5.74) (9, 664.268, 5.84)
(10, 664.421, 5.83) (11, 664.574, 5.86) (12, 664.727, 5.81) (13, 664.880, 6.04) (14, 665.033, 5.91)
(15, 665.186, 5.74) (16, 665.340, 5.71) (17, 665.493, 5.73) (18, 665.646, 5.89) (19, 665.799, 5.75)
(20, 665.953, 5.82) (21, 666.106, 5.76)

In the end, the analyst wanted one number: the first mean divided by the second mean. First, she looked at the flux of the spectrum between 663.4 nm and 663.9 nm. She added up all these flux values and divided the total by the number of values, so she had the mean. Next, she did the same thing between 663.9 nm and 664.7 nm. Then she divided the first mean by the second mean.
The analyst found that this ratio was 1.01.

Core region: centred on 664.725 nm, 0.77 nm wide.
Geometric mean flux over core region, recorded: 5.89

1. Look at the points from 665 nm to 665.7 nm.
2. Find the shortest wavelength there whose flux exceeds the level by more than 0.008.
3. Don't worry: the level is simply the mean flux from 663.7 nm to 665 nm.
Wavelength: 665.033 nm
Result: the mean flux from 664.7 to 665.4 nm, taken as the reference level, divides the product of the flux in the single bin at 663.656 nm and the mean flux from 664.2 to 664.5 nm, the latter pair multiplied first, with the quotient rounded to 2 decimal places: 5.89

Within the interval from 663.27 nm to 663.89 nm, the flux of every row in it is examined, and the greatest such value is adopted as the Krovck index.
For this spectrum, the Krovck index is 5.9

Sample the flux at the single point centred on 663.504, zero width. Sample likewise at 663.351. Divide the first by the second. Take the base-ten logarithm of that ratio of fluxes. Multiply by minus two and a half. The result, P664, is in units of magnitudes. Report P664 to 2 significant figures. 0.013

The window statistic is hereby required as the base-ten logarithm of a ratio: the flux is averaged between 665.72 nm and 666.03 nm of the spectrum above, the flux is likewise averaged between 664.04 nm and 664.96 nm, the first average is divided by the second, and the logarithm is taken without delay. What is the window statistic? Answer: -0.005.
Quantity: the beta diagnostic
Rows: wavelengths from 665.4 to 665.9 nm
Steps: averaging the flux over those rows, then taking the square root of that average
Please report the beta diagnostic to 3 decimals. 2.406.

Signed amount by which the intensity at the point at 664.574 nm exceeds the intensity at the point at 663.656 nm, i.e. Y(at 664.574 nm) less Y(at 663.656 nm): -0.04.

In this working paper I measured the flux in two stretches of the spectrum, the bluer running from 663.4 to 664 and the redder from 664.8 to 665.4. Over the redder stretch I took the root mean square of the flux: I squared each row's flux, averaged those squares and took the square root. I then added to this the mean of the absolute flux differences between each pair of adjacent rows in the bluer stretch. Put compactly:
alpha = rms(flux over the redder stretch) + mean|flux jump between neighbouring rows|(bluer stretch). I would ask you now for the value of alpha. 6.02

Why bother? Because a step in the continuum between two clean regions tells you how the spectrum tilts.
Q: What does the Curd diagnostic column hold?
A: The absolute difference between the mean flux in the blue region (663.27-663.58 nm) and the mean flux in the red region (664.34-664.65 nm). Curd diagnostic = 0.070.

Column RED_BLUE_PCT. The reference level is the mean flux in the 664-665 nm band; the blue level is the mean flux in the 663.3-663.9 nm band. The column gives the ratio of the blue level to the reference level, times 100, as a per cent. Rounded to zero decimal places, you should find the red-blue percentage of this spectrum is 99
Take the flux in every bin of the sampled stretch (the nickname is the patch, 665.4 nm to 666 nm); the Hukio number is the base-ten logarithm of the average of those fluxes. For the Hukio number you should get 0.763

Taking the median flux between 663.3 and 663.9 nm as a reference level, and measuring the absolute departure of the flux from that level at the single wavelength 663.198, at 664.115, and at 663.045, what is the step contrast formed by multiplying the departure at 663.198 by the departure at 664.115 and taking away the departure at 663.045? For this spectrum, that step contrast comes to -0.12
